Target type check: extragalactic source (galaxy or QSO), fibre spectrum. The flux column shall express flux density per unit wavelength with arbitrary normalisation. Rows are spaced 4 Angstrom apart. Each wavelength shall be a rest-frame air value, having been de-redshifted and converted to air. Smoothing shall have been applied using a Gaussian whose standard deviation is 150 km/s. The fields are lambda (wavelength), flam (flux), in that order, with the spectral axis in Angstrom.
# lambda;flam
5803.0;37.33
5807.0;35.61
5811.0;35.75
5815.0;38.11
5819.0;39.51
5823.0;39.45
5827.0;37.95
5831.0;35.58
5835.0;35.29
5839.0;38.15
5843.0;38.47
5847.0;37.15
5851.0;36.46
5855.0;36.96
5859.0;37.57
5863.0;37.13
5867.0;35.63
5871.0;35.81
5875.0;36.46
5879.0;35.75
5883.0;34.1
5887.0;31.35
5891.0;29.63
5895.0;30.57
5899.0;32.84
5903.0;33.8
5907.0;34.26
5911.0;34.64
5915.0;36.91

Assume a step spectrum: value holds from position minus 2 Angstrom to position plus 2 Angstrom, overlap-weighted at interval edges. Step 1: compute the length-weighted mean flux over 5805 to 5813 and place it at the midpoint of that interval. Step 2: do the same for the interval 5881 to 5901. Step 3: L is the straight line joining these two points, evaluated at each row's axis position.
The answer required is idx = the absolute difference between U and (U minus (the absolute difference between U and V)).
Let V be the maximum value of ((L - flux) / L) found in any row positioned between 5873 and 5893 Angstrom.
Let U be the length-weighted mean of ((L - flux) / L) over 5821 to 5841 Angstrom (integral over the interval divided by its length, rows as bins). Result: 0.14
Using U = -0.077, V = 0.07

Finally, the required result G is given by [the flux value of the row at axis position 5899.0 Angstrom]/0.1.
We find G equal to 328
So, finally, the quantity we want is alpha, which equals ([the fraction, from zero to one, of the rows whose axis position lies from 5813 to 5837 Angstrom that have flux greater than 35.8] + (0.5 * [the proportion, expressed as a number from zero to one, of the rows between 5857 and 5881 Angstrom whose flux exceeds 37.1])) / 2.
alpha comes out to 0.42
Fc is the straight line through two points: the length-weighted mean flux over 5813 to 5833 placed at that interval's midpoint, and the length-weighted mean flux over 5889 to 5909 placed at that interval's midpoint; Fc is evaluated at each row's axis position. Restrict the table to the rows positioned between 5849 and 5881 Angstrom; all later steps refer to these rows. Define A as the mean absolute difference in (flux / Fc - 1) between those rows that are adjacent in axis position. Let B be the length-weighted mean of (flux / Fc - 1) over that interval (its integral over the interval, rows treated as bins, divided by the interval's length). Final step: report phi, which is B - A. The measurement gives 0.026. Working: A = 0.020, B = 0.05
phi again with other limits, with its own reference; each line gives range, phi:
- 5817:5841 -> -0.036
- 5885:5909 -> -0.053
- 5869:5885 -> 0.021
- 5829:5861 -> -0.012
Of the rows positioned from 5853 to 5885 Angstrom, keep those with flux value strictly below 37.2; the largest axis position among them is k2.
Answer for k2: 5883.0 Angstrom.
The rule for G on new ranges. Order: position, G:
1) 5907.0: 343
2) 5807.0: 356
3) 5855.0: 370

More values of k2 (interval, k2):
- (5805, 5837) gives 5835.0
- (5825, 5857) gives 5855.0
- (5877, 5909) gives 5907.0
